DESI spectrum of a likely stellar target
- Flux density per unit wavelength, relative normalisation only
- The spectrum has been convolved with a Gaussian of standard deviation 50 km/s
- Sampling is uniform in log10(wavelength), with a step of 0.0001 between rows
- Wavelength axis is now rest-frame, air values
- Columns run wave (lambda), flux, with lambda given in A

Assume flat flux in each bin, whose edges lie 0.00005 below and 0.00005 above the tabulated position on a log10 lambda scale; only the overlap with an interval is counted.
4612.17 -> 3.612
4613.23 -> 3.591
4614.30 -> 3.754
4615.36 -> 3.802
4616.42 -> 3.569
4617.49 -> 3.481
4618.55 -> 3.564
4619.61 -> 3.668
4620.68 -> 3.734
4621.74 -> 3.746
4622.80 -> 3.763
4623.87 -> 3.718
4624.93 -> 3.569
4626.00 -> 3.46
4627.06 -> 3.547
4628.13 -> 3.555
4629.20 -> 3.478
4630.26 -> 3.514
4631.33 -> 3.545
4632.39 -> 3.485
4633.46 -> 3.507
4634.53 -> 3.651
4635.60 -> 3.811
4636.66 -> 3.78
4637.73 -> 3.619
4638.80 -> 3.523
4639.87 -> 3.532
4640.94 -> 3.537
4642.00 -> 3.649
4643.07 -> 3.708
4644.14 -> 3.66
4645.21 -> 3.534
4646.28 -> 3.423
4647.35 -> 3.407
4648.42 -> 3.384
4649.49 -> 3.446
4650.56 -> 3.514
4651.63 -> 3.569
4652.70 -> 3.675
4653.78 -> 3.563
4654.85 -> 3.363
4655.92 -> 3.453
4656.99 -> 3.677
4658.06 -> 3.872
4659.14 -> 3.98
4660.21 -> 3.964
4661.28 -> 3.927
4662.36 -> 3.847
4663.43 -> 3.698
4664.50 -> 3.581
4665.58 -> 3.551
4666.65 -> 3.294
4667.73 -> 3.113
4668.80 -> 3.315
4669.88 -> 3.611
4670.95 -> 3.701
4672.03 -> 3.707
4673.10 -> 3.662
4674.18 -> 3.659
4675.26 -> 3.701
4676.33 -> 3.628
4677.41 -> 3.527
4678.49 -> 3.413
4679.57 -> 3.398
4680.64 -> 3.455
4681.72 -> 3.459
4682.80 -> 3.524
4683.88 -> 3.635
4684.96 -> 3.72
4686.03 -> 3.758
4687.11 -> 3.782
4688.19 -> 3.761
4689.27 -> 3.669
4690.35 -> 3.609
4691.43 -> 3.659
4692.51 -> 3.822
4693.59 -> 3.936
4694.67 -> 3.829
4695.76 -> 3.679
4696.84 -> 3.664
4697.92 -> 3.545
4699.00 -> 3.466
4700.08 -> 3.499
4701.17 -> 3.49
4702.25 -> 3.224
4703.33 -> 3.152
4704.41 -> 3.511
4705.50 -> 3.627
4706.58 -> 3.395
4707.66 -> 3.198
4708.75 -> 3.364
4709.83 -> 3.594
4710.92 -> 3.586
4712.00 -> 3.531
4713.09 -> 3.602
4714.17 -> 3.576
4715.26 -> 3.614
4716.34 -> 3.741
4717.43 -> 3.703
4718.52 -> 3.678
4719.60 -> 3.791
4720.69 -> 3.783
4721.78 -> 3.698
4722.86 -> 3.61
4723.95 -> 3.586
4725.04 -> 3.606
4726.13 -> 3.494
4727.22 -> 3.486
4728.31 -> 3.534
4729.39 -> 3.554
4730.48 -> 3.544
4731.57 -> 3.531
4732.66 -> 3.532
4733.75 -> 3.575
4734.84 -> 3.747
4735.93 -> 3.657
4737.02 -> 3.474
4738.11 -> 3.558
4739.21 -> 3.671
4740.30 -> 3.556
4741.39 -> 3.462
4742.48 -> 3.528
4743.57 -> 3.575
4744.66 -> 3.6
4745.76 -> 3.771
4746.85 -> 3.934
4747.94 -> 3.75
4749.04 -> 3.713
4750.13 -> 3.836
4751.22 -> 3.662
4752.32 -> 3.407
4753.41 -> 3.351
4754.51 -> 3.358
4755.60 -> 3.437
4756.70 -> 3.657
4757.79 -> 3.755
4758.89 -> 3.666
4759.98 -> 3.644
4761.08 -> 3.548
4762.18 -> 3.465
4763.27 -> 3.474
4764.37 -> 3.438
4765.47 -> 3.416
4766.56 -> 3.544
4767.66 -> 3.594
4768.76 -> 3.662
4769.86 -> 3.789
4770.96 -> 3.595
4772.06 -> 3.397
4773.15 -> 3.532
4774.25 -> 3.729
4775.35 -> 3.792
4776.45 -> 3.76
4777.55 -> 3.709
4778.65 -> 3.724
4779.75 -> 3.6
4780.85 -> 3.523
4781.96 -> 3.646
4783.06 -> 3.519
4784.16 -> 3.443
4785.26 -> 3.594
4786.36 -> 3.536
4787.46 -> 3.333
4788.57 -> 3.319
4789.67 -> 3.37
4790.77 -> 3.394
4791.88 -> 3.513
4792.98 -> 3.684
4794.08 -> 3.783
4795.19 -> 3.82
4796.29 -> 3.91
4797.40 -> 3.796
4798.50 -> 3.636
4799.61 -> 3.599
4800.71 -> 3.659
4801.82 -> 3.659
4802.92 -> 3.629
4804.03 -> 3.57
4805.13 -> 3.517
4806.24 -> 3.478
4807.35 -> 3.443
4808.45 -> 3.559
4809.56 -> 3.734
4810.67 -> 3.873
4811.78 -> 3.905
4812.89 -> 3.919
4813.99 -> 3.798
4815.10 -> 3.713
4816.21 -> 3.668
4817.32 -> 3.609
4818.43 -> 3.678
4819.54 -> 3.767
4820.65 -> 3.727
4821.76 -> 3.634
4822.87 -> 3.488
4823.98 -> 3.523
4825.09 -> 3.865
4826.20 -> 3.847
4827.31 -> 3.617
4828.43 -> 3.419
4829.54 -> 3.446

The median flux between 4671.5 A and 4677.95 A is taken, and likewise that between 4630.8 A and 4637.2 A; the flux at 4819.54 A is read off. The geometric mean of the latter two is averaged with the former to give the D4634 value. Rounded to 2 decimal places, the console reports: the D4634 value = 3.67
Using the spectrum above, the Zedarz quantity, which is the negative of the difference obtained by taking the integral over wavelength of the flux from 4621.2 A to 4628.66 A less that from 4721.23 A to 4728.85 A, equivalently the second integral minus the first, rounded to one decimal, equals 0.2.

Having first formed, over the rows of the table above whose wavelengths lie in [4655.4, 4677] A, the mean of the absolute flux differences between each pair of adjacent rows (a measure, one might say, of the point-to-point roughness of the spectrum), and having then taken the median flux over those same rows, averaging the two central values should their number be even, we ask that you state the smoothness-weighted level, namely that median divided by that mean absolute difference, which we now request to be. 32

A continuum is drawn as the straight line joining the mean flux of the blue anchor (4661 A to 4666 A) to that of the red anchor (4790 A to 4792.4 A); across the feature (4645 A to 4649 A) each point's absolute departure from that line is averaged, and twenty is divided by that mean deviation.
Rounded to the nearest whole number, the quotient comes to 63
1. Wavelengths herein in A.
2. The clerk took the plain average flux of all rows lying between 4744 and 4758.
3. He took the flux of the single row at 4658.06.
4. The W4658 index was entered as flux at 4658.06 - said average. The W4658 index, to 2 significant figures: 0.24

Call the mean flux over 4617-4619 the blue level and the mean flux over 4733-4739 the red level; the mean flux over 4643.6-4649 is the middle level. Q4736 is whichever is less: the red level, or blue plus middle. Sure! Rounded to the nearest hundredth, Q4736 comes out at 3.60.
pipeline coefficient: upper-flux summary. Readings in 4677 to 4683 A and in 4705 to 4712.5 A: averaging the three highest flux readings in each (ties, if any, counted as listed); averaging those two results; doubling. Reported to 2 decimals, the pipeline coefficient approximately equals 7.11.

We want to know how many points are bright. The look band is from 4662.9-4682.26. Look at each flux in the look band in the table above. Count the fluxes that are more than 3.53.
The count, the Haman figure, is 10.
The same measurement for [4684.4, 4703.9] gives 13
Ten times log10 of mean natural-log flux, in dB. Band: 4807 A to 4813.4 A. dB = 1.20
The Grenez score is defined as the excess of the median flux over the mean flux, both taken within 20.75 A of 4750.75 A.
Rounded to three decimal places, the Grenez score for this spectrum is -0.016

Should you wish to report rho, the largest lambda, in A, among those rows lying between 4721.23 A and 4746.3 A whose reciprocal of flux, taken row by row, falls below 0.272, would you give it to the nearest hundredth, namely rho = 4745.76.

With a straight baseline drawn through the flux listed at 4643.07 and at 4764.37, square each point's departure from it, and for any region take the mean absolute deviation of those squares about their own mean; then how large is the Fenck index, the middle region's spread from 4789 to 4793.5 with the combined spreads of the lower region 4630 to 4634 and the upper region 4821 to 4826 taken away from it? -0.068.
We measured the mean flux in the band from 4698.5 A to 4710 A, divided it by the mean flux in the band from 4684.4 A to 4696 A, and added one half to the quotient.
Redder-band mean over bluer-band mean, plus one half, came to 1.41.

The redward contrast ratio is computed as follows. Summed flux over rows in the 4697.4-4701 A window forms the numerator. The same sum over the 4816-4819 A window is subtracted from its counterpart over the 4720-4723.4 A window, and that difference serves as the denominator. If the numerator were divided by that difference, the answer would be 77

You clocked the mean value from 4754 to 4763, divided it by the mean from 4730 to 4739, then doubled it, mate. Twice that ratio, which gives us 1.99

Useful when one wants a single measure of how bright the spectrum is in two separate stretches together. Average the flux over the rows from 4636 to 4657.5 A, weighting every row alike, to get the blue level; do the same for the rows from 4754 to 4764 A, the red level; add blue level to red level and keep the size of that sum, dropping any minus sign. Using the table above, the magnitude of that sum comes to 7.11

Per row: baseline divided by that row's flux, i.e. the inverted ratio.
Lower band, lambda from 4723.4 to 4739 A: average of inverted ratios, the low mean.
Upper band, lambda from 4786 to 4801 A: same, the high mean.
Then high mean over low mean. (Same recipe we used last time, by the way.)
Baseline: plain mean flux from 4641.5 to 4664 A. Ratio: 0.99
